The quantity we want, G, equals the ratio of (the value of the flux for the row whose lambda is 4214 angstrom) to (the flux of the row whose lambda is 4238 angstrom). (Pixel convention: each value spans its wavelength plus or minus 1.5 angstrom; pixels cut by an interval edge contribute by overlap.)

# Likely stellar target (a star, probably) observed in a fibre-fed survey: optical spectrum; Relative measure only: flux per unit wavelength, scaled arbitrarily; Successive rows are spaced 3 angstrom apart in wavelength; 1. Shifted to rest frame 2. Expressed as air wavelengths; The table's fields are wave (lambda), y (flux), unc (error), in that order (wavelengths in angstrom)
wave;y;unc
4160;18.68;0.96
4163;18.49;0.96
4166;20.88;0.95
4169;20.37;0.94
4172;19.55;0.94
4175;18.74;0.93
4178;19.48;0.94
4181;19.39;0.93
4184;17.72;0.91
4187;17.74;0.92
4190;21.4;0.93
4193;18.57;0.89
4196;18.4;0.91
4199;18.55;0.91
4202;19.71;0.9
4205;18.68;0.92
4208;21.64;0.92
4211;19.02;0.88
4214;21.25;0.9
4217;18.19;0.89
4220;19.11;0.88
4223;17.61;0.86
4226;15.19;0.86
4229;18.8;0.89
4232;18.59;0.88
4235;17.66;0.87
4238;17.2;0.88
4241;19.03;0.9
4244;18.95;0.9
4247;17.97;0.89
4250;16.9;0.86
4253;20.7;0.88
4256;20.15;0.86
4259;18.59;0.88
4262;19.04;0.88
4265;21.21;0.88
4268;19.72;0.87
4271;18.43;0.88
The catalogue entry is 1.2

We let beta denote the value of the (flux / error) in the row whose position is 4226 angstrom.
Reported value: 17.7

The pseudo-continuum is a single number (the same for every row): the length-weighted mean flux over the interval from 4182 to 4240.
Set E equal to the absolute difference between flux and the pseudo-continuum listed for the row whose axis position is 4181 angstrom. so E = 0.7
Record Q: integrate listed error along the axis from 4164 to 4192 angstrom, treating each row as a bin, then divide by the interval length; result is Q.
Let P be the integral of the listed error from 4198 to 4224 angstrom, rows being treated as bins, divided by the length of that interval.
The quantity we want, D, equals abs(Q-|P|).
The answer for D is 0.036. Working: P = 0.896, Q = 0.932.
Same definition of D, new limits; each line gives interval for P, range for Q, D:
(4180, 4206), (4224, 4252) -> 0.032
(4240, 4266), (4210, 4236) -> 0.002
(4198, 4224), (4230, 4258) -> 0.016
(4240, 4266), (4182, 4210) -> 0.031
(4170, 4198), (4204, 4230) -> 0.034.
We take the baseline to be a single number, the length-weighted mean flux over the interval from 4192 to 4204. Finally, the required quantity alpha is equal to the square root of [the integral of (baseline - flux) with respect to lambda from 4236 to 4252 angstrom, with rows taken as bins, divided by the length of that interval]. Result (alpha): 0.85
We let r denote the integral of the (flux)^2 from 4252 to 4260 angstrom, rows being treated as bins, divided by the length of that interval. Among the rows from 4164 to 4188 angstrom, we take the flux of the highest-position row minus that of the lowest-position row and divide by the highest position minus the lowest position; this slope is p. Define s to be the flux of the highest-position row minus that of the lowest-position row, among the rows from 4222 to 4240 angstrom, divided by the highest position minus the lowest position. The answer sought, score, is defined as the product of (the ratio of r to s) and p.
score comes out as 2156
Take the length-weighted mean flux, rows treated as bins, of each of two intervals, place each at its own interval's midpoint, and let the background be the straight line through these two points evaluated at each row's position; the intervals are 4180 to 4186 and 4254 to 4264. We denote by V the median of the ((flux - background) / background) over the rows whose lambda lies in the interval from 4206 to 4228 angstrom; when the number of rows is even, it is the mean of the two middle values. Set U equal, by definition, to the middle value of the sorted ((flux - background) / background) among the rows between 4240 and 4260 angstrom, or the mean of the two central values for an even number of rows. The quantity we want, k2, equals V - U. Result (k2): 0.03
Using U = -0.015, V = 0.011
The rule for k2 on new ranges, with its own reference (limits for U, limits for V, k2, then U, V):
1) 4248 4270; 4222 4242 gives -0.08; 0.009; -0.071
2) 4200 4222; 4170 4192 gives 0.04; 0.012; 0.054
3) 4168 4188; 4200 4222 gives -0.04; 0.054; 0.012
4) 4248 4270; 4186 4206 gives -0.01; 0.009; -0.002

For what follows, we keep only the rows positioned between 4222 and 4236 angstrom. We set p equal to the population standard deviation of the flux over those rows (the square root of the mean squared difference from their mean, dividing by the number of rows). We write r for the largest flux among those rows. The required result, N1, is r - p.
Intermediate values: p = 1.28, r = 18.8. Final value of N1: 17.5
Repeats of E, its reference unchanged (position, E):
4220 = 0.4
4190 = 2.7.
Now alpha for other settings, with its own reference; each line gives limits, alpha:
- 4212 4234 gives 0.65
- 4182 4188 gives 0.97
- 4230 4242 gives 0.84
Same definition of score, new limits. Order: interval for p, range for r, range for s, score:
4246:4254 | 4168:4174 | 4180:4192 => 801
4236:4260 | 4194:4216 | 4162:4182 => 508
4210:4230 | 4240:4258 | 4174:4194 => 466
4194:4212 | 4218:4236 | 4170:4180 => -1134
